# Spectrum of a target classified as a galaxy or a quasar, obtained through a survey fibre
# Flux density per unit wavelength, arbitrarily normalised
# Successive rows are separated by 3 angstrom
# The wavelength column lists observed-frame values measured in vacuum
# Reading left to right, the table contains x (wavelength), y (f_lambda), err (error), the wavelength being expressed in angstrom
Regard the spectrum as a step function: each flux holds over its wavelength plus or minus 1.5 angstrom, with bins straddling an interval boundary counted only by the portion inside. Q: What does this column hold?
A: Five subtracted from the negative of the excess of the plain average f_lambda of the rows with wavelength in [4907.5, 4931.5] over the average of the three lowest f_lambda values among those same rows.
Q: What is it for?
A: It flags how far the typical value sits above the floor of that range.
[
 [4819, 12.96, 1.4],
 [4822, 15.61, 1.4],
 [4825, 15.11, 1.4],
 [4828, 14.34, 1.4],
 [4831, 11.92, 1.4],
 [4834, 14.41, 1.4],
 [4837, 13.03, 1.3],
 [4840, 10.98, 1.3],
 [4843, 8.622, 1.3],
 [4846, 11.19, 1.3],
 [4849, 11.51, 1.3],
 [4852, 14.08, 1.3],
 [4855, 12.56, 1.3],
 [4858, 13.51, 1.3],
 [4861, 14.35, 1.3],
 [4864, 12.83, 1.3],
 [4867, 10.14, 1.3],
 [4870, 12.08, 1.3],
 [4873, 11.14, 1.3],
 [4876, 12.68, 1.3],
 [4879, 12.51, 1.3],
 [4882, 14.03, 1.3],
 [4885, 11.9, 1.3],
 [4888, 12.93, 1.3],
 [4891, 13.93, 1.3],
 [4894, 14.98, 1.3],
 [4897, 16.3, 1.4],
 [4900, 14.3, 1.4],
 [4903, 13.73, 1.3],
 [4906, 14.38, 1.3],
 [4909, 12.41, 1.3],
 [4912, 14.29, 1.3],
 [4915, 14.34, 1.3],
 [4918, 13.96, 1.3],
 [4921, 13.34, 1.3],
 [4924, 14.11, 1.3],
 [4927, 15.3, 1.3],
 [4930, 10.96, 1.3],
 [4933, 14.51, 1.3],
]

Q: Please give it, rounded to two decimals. -6.35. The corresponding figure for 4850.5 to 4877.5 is -6.48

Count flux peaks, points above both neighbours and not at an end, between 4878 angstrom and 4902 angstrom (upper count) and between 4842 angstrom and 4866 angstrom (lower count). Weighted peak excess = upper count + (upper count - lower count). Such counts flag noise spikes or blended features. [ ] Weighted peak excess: 2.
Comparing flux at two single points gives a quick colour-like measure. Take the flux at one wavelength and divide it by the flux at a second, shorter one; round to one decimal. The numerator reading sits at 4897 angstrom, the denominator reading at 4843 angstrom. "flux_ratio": 1.9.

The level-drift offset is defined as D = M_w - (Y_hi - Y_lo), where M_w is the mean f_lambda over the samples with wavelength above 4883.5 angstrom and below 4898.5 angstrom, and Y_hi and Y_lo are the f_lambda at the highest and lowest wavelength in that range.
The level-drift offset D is 9.6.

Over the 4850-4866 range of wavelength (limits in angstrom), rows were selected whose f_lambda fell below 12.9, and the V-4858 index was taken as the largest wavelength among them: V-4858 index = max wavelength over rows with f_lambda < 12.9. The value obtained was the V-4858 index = 4864 angstrom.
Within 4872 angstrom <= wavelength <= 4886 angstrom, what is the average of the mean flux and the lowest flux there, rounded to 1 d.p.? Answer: 11.8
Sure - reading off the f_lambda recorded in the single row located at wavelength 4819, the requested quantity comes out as 12.96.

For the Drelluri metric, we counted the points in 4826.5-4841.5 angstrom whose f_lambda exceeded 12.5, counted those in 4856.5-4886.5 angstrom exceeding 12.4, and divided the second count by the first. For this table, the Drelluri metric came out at 2.0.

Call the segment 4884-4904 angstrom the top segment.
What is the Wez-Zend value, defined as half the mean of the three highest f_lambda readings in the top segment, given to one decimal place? 7.6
